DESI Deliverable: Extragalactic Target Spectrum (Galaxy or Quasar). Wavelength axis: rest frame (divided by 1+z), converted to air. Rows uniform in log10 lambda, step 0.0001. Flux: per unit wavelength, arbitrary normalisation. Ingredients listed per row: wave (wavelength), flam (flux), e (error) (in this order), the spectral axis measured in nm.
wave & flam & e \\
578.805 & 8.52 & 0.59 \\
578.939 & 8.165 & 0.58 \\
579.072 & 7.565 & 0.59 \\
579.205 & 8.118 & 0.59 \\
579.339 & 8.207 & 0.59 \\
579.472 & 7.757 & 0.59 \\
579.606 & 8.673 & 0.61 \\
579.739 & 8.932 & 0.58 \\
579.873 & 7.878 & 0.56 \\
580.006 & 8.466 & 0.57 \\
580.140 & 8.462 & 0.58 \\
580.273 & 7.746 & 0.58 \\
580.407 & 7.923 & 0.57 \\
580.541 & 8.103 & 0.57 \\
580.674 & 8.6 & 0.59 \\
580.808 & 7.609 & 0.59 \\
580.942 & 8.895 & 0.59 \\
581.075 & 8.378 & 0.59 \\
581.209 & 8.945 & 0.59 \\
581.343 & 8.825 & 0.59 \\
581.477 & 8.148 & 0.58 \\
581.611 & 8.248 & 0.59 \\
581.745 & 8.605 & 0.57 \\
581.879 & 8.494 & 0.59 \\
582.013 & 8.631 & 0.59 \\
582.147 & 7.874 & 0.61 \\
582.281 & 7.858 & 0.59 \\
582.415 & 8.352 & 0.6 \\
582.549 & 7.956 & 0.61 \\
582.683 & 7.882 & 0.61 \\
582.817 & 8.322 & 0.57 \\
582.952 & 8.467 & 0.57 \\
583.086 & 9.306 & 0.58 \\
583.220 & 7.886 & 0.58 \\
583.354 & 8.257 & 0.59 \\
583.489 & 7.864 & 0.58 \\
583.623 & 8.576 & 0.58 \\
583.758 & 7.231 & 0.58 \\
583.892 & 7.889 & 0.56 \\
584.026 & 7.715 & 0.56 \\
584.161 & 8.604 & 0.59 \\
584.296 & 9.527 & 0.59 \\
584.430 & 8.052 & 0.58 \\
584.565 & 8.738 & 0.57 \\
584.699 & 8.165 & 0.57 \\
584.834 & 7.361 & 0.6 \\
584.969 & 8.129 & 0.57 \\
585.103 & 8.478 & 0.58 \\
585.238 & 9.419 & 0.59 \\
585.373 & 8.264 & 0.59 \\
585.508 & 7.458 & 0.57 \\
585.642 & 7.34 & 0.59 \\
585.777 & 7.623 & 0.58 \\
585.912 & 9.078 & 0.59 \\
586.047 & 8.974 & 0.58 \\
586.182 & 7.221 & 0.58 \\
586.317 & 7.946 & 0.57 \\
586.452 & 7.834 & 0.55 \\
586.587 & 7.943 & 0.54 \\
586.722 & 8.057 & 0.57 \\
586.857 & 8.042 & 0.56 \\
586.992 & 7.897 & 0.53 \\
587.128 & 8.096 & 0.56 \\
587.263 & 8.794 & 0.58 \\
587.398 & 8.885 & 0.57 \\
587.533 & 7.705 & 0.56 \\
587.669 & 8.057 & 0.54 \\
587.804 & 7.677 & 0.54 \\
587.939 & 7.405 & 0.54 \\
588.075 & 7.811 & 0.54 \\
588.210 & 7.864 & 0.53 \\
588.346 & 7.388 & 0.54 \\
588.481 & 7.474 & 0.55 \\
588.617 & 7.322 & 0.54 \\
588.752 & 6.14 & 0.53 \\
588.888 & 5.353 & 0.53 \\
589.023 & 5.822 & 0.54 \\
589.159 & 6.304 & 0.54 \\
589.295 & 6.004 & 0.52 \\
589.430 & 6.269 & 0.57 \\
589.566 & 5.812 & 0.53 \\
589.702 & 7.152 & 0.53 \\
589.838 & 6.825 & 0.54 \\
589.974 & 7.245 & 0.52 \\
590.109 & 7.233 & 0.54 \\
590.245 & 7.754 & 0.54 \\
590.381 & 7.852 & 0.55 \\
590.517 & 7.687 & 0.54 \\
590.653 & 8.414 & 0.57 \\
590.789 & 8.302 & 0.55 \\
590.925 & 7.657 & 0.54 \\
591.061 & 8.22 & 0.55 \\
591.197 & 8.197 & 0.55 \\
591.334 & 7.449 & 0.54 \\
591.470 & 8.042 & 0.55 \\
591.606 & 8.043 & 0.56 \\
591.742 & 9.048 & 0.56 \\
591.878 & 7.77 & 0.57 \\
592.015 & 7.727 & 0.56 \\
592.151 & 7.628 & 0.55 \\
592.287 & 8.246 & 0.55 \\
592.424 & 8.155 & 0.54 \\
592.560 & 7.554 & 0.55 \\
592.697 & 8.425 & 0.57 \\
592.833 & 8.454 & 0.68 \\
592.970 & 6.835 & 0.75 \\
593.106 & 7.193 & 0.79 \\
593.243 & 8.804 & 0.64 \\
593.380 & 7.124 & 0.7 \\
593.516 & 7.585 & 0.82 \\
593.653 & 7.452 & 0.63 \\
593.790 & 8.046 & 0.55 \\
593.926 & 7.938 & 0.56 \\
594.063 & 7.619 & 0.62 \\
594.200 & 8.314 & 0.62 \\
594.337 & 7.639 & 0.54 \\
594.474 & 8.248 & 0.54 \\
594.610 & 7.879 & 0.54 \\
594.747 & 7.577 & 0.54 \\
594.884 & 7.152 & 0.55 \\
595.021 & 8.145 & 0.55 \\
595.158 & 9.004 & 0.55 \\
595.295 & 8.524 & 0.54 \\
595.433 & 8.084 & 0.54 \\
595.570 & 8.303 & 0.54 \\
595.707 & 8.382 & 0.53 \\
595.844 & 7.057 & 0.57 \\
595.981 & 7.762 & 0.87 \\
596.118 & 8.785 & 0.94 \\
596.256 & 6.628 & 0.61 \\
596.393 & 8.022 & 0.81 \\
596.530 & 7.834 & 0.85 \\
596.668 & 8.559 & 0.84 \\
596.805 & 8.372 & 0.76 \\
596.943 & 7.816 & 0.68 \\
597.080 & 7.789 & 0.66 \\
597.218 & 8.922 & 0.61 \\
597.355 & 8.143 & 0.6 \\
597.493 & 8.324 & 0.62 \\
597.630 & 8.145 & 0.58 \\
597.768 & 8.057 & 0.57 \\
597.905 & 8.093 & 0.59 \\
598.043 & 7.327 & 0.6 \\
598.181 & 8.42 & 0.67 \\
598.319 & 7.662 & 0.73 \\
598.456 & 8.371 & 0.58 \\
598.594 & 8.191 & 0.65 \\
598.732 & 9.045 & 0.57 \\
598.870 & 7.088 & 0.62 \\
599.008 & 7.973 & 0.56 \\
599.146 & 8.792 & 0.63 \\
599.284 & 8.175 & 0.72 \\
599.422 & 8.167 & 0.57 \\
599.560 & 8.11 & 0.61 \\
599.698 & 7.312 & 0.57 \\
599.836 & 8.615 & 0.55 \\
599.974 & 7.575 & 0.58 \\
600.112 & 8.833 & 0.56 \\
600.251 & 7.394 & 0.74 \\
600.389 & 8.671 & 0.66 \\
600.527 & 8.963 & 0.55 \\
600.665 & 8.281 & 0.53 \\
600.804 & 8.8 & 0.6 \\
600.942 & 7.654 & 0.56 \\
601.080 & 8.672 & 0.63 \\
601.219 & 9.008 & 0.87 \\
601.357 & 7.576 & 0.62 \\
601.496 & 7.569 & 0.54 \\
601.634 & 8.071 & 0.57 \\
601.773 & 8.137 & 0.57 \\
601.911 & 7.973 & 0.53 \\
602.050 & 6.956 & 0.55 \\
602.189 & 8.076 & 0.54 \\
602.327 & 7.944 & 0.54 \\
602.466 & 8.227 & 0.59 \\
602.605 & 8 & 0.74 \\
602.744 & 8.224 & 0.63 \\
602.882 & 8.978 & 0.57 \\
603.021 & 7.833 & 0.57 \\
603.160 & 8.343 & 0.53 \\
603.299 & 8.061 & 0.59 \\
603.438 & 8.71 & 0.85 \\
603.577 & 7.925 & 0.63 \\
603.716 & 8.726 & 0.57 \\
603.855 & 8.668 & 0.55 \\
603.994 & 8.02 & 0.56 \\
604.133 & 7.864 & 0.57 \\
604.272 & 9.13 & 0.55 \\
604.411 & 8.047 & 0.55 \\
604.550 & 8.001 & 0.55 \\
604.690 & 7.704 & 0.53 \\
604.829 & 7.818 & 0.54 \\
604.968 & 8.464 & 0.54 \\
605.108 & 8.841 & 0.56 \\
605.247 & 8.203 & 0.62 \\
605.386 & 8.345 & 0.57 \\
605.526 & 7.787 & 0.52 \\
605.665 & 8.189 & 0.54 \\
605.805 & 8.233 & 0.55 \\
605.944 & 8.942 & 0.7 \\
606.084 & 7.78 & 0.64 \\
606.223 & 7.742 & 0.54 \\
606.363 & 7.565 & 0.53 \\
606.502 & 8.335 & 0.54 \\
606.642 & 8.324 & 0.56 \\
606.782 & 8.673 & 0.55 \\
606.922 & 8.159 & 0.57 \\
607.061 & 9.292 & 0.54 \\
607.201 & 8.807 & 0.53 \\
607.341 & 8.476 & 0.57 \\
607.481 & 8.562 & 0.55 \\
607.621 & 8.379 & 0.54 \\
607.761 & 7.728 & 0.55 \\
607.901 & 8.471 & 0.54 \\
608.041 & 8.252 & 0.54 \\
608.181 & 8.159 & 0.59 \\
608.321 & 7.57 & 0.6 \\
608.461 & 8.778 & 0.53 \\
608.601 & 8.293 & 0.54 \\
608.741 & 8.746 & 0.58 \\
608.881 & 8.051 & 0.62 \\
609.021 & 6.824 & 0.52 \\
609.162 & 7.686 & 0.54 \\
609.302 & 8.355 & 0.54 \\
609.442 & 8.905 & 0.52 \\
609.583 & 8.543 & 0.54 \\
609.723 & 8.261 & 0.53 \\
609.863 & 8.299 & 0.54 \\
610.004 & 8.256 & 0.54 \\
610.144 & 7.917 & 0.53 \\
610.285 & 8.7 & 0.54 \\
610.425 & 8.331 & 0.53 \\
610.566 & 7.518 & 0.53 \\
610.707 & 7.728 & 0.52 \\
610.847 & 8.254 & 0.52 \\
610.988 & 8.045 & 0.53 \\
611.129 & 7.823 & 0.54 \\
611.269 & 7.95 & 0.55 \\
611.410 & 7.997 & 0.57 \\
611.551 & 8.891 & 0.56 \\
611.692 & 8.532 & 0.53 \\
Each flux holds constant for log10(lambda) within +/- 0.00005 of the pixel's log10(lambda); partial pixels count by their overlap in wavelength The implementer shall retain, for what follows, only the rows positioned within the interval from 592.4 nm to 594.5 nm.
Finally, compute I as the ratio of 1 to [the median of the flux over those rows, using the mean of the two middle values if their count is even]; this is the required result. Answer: 0.128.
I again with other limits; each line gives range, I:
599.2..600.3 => 0.123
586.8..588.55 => 0.127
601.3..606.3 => 0.124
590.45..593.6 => 0.124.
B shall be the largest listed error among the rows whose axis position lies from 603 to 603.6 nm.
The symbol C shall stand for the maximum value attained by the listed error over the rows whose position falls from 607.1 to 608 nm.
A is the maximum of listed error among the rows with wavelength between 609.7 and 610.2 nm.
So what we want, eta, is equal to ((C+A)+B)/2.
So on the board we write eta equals 0.98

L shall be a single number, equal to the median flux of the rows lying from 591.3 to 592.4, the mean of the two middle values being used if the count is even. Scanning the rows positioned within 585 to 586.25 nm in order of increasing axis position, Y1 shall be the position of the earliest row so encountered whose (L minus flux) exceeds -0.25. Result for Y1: 585.508 nm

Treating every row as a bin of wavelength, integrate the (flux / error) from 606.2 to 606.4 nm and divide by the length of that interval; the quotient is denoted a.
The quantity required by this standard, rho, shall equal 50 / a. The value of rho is 3.50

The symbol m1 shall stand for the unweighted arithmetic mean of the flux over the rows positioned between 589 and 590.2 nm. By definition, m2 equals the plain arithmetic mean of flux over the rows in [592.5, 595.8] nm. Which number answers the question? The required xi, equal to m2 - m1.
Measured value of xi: 1.41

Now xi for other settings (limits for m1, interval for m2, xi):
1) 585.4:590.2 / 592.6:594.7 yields 0.41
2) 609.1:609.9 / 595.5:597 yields -0.39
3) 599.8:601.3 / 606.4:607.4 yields 0.17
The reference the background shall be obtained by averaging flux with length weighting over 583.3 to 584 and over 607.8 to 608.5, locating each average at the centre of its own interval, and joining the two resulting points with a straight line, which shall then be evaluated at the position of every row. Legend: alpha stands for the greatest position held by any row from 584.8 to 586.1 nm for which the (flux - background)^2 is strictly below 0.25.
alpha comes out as 585.777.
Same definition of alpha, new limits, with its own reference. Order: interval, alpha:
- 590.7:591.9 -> 591.878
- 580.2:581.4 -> 581.075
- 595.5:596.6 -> 596.530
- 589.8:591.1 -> 591.061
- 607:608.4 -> 608.181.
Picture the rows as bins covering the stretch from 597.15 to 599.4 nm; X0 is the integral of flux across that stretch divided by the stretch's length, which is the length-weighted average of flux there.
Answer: 8.17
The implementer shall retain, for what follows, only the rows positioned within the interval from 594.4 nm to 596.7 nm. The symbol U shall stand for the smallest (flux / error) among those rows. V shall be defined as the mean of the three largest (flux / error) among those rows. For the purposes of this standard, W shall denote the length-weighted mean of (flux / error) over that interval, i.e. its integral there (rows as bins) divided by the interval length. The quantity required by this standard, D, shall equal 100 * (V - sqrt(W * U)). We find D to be 521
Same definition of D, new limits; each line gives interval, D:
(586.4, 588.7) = 127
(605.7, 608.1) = 306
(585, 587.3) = 229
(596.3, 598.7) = 372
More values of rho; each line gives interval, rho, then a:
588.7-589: 4.63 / 10.8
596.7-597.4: 4.05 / 12.4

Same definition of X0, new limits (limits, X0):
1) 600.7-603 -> 8.11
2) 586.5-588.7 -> 7.89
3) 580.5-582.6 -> 8.35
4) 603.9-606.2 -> 8.21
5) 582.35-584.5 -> 8.24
